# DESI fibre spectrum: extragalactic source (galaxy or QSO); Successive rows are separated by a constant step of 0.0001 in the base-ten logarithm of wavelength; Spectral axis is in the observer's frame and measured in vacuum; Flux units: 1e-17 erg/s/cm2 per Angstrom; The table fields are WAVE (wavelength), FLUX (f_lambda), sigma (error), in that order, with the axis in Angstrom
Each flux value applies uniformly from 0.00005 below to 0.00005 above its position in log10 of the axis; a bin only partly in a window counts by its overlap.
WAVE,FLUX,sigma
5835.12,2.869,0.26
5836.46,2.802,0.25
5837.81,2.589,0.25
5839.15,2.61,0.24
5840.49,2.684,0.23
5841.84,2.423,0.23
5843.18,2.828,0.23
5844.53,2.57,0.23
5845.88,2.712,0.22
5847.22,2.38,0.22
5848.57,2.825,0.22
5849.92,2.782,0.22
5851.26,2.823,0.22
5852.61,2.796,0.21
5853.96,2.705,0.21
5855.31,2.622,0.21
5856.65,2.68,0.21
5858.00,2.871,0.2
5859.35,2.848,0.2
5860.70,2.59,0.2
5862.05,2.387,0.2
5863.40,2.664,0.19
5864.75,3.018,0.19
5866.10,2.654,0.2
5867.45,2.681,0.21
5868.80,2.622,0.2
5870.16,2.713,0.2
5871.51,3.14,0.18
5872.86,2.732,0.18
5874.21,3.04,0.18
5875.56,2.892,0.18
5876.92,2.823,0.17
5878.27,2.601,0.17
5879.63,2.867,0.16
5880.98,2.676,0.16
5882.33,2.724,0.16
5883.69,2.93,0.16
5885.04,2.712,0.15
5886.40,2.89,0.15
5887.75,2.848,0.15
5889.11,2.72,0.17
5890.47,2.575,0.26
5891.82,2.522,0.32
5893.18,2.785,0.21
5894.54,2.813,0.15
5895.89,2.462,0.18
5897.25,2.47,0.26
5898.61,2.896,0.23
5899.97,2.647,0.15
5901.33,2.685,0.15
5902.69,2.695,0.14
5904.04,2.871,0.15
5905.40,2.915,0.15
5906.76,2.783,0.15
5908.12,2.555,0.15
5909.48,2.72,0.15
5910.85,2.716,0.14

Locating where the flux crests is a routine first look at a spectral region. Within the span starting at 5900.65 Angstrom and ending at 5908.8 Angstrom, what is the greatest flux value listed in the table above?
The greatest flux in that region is 2.915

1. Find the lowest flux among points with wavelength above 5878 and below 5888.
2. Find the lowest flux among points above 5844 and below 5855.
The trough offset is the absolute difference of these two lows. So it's 0.221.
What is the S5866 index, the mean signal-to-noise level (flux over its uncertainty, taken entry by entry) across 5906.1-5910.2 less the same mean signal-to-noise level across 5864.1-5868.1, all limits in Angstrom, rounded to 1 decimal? 3.9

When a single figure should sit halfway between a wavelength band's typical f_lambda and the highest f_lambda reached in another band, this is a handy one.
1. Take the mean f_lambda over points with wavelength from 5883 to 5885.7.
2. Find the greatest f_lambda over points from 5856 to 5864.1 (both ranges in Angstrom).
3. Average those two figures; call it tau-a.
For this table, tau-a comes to 2.85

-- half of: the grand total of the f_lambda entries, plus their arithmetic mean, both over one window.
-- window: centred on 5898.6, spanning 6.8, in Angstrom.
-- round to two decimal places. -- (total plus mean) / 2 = 7.90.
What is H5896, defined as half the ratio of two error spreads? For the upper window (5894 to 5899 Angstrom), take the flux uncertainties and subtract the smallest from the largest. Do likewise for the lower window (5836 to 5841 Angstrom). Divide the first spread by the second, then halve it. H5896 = 3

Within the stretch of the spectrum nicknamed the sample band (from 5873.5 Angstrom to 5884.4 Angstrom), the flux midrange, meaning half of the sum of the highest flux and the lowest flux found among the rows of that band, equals 2.82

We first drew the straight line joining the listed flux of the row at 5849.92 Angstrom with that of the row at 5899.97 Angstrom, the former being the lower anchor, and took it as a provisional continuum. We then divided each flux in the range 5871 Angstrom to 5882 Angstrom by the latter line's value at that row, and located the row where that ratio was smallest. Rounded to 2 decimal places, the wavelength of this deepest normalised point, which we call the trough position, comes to 5878.27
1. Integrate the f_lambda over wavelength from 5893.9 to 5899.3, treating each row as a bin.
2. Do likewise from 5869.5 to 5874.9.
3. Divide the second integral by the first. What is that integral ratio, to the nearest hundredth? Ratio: 1.09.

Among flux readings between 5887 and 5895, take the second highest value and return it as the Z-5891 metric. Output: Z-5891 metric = 2.813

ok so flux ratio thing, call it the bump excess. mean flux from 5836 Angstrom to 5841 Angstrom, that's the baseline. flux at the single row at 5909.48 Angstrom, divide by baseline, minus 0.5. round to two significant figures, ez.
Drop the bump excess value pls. 0.52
